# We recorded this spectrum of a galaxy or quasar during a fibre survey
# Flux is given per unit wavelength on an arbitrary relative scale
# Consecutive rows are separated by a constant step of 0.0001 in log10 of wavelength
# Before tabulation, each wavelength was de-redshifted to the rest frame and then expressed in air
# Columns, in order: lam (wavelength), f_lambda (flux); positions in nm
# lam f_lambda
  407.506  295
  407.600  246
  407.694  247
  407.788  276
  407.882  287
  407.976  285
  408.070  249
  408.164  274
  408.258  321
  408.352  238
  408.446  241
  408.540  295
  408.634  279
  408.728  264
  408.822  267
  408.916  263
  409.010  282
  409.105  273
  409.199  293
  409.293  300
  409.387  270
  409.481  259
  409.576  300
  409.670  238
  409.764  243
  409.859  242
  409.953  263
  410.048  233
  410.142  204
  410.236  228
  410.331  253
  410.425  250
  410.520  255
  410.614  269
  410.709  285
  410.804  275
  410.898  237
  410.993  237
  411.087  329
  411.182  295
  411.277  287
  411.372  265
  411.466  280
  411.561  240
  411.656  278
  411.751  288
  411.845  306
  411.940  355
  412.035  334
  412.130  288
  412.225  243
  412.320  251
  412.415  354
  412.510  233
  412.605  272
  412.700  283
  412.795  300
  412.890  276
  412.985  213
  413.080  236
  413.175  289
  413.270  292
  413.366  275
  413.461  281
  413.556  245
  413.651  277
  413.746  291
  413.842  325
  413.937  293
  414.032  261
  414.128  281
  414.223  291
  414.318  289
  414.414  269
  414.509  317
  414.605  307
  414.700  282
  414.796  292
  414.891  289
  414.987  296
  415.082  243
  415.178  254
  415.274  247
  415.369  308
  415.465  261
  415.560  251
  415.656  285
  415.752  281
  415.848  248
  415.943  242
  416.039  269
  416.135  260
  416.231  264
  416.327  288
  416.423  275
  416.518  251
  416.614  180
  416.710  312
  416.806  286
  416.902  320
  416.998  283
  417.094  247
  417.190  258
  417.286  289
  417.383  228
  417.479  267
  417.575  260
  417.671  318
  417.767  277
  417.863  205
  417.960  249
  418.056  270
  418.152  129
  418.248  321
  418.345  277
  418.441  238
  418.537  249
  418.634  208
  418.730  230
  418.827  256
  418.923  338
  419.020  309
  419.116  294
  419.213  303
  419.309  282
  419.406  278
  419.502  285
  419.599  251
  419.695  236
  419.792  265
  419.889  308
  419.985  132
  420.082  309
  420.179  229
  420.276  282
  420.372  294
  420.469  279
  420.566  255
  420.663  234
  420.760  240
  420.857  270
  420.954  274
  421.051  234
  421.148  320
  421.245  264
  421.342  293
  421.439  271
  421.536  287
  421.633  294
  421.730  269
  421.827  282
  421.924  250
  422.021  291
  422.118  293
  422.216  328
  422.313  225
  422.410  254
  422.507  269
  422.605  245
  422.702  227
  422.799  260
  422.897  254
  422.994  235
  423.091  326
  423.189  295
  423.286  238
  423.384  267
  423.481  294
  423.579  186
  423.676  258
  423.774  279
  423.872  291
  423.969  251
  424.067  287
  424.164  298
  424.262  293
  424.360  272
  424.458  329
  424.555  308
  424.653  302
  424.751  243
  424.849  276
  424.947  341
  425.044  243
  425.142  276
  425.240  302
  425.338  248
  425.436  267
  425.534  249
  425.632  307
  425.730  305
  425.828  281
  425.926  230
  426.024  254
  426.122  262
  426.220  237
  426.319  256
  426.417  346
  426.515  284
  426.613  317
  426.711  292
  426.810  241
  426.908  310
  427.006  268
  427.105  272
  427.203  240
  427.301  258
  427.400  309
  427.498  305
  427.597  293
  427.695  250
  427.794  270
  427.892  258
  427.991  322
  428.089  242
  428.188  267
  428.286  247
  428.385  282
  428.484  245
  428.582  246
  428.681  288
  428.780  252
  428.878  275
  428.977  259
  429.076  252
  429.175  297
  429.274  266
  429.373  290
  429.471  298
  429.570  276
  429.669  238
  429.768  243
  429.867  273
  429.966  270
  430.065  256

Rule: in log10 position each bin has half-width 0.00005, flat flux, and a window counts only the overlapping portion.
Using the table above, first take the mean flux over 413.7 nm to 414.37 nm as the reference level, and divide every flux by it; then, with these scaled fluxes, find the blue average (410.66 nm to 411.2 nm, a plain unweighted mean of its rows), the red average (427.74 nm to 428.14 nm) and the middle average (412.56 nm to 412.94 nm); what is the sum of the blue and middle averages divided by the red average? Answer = 2.05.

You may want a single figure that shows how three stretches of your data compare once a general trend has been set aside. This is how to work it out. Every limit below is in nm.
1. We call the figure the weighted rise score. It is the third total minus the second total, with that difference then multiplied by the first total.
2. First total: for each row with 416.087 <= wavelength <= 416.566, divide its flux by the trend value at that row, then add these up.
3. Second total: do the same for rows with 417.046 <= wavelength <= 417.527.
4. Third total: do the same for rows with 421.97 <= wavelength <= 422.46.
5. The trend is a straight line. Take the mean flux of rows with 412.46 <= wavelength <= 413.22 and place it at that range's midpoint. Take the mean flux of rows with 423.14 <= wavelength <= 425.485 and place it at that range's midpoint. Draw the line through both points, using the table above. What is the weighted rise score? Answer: 1.3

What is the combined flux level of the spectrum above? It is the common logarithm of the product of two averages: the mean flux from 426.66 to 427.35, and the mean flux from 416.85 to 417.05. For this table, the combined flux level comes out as 4.91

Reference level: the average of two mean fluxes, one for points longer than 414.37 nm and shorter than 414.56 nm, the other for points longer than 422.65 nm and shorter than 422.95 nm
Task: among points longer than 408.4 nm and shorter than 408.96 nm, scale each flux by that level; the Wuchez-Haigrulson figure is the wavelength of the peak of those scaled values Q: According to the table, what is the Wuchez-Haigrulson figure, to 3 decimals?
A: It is 408.540 nm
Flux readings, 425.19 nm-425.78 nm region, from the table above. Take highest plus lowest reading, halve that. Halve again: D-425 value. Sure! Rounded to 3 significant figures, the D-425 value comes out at 139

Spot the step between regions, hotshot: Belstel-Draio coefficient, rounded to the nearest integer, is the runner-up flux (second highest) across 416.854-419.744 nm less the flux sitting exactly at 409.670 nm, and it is 83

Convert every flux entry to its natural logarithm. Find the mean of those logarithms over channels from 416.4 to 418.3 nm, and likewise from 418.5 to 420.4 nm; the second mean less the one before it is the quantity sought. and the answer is 0.02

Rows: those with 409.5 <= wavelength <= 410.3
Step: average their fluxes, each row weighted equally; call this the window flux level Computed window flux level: 244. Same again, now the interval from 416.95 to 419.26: 263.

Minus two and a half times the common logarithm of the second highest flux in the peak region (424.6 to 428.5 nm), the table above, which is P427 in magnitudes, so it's -6.33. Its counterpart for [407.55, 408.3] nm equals -6.14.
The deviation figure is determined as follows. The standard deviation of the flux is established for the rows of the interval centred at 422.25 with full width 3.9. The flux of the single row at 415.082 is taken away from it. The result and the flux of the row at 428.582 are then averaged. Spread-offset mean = 16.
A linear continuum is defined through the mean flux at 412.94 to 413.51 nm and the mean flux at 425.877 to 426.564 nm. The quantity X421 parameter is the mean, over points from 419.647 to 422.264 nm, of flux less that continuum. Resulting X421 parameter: 4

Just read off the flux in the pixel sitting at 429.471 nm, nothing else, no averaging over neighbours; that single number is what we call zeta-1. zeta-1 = 298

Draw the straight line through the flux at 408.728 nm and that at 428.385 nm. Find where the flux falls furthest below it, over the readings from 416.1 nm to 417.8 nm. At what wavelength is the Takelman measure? 416.614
